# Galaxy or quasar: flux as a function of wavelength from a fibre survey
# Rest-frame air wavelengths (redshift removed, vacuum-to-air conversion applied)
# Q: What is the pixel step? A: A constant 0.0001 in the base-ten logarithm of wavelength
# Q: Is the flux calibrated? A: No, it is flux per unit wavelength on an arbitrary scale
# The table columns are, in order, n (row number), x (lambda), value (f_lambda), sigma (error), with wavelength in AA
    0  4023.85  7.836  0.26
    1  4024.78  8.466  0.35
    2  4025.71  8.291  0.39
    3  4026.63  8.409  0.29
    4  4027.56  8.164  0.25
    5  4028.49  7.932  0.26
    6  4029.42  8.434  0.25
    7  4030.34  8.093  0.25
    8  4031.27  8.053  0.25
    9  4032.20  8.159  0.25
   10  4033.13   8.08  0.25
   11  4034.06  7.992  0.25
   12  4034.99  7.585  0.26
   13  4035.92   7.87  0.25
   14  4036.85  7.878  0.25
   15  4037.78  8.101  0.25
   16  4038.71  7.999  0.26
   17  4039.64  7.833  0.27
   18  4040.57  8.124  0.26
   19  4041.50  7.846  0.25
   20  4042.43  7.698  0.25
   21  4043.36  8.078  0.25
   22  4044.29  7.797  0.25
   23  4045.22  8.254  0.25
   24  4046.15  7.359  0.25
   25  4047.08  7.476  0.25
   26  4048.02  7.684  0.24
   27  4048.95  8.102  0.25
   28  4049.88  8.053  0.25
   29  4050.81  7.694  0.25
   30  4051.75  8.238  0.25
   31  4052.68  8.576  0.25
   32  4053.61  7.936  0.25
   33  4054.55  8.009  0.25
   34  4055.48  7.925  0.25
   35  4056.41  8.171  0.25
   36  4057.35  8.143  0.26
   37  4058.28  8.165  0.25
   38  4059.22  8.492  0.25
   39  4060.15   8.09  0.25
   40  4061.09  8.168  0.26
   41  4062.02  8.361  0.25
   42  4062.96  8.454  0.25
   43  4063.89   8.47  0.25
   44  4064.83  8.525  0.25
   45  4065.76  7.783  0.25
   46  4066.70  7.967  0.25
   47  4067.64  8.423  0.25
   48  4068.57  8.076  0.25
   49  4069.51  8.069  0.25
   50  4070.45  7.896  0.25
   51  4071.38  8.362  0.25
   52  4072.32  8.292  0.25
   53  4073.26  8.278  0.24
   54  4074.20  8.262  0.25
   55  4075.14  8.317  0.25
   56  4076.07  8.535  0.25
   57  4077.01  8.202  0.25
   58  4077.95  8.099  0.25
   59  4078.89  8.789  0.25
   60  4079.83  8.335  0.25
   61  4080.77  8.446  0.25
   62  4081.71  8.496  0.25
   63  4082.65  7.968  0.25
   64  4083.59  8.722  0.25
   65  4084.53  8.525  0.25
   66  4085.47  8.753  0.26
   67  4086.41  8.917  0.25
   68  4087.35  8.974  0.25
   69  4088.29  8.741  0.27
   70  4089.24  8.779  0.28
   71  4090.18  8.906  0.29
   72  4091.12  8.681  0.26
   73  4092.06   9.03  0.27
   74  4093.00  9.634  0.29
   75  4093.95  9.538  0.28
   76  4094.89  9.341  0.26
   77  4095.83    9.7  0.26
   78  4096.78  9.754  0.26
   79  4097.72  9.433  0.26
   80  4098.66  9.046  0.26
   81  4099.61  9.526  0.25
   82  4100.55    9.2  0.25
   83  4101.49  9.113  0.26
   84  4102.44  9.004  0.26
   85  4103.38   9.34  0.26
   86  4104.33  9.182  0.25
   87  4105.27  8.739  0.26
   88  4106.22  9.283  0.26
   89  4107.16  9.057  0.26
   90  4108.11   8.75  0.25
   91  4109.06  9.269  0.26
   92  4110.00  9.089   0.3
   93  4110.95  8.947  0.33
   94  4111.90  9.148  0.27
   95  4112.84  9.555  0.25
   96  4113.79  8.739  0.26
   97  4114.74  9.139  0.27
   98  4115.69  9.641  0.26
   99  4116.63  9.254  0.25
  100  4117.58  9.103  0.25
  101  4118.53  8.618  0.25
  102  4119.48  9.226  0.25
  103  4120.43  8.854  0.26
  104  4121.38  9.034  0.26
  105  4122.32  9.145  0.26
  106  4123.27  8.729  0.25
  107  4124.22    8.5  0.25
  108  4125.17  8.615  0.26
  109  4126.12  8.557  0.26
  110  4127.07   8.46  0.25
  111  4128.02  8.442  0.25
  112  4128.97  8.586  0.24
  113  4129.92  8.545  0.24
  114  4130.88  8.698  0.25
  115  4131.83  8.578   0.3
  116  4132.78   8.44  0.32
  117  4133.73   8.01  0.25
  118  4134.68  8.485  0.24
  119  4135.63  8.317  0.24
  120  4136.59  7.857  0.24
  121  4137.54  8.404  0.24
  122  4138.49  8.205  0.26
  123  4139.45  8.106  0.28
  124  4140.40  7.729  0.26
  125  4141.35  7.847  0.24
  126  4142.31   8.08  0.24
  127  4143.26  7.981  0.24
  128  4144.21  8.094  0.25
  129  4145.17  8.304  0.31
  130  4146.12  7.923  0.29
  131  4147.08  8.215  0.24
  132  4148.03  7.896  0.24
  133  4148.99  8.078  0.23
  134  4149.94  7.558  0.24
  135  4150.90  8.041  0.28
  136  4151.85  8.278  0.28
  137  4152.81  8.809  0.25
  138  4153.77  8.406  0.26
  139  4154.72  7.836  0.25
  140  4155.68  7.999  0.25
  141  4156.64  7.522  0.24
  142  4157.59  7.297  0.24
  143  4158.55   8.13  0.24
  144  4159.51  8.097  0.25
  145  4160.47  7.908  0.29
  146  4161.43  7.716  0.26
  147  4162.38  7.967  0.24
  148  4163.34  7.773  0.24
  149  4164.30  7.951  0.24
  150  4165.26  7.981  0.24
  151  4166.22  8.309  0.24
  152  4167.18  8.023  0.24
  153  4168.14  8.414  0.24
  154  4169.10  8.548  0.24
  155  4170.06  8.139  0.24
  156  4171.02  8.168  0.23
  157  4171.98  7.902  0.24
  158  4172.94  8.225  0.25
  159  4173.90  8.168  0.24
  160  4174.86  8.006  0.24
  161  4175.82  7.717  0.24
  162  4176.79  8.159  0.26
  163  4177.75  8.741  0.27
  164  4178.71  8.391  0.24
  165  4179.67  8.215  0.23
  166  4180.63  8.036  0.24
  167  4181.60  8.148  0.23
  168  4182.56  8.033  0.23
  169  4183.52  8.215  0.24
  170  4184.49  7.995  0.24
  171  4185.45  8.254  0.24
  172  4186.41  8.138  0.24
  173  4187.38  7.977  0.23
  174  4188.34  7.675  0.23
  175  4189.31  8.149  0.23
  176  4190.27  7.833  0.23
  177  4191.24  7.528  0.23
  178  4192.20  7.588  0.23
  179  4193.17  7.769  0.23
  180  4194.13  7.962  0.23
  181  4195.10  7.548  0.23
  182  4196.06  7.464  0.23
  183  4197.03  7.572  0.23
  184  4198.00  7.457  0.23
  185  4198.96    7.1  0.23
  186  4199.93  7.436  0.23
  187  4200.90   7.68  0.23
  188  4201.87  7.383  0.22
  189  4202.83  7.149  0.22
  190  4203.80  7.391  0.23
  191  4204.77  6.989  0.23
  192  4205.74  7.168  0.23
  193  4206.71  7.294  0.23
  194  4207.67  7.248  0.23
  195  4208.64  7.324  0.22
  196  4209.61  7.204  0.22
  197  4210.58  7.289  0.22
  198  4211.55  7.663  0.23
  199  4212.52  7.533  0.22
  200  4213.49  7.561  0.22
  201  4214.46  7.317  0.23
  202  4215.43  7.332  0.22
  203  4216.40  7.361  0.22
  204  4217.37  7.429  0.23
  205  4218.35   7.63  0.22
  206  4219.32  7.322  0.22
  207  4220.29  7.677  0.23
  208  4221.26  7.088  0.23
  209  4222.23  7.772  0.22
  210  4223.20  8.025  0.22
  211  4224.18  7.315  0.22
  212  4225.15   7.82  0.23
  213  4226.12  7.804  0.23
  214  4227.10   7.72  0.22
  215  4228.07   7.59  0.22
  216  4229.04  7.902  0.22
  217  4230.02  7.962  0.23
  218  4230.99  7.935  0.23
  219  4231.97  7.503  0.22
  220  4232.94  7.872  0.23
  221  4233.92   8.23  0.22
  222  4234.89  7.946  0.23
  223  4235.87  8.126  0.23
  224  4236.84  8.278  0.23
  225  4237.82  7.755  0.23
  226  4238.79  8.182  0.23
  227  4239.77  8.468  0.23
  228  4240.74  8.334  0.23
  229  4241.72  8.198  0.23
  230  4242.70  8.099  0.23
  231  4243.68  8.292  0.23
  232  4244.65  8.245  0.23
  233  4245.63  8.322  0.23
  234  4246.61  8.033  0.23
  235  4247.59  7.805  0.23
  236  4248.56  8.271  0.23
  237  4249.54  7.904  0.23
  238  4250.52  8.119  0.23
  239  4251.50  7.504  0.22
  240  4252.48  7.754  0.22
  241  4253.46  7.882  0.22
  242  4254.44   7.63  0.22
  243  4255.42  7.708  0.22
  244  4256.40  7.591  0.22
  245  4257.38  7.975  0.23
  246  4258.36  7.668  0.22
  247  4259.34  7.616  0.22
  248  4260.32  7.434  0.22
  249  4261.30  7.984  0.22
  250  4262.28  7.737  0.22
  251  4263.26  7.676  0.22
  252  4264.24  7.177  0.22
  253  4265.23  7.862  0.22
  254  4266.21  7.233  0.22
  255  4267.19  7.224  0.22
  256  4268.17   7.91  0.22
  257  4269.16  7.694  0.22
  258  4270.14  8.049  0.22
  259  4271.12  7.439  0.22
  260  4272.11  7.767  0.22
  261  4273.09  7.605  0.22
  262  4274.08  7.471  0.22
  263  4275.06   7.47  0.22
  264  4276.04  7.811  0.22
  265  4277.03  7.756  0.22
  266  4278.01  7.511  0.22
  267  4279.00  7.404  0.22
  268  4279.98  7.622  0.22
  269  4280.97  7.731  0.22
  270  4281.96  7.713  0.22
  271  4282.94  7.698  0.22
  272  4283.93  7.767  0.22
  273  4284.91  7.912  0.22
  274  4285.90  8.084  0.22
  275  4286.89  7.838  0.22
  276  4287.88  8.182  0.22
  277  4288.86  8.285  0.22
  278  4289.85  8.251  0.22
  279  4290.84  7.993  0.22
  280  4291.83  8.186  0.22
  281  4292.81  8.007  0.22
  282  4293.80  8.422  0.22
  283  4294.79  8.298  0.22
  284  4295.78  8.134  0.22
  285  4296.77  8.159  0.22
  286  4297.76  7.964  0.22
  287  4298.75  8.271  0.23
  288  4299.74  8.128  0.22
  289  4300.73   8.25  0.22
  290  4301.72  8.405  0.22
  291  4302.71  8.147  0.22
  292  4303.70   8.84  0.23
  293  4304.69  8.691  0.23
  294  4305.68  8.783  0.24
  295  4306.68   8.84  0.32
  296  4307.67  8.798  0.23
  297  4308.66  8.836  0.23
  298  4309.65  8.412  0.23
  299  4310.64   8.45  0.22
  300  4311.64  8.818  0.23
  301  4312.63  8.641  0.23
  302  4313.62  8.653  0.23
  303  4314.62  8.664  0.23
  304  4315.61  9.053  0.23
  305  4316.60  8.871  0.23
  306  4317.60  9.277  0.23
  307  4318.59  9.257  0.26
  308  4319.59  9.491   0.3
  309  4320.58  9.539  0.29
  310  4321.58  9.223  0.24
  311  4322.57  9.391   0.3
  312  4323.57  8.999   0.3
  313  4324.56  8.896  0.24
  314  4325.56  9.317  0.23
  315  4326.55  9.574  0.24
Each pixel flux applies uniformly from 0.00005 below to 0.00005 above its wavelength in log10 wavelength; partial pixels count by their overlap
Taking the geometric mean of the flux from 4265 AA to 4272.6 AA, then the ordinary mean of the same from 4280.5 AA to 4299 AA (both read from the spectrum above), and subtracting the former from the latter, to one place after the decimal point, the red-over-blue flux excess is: 0.4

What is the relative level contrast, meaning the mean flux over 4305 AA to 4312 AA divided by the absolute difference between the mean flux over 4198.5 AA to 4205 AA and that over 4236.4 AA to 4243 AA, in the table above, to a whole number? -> 10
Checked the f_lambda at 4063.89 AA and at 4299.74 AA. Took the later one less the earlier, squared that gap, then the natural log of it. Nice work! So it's -2.1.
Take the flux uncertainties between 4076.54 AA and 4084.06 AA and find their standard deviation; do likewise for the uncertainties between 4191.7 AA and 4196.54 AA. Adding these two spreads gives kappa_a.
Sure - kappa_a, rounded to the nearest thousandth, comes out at 0.000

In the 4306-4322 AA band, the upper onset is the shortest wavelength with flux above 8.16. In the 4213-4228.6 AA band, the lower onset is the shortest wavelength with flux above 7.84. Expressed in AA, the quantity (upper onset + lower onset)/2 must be 4264.9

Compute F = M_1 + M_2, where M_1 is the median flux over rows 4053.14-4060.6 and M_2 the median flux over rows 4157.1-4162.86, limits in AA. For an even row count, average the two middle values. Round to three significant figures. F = 16.1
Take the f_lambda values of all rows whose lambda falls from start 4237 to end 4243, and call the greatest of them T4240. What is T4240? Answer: 8.468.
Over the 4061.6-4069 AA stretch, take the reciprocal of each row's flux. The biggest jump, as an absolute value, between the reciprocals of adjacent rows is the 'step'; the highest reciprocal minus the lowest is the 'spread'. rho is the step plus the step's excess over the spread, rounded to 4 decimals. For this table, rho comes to 0.0112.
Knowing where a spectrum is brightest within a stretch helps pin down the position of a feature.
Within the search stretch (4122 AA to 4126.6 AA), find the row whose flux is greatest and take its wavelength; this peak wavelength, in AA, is 4122.32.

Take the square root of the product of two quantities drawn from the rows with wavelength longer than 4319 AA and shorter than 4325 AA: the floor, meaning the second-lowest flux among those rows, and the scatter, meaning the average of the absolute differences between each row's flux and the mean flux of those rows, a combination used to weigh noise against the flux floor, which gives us 1.4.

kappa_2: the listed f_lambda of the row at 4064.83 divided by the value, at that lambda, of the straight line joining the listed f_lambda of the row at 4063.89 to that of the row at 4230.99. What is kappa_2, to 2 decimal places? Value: 1.01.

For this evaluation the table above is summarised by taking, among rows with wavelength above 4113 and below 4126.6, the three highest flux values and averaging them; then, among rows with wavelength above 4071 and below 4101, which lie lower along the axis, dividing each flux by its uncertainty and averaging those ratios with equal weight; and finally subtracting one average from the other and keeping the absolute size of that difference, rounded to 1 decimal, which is 24.8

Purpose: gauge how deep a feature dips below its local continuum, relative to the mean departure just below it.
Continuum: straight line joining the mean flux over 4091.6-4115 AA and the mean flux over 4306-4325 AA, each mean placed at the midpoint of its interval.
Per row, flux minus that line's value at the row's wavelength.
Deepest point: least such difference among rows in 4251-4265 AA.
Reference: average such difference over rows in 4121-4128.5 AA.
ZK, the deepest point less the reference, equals -1.3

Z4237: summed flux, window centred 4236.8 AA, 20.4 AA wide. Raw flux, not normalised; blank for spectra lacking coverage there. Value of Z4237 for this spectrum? 169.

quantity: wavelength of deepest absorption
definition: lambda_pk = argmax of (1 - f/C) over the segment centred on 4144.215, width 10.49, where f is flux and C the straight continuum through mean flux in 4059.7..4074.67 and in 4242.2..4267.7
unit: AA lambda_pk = 4140.40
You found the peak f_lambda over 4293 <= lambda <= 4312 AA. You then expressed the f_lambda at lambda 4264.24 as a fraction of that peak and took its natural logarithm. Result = -0.208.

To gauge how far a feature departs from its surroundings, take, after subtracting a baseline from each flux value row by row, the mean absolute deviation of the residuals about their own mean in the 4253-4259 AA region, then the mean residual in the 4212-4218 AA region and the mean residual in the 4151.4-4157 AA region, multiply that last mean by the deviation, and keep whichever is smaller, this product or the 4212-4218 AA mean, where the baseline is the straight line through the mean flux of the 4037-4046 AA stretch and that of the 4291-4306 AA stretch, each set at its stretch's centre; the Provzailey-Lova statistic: -0.8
